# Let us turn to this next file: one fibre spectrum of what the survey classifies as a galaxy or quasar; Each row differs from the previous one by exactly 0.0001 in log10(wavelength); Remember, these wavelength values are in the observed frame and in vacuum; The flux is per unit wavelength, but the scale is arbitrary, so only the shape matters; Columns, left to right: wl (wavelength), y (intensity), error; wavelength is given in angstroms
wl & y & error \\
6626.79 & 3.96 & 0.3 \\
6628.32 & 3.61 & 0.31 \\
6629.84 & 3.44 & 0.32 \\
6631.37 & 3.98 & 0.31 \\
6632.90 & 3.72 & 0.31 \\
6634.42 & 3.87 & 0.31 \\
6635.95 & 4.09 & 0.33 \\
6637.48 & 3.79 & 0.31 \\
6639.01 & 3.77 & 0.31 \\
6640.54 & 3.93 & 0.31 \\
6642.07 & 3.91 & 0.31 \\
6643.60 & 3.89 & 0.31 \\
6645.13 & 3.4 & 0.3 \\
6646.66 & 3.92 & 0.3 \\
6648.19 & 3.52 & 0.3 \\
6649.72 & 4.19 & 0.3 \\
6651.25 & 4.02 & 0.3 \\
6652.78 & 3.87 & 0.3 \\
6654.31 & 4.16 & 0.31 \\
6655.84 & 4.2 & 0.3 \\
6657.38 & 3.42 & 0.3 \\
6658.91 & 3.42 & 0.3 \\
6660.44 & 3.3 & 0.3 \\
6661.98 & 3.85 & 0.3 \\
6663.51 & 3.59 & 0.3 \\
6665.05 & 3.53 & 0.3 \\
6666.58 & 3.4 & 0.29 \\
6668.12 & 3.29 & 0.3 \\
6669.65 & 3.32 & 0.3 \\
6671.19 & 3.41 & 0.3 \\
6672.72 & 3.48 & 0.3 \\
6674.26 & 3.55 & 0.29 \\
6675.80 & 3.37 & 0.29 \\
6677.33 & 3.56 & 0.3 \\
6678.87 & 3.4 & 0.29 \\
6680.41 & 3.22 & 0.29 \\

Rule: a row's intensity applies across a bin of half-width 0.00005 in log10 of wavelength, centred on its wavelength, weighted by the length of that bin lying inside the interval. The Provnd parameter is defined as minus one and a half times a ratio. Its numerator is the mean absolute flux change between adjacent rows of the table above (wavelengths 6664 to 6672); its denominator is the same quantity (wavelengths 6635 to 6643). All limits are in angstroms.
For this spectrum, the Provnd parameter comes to -1.08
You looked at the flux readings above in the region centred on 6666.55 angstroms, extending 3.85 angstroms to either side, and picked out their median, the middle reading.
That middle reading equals 3.40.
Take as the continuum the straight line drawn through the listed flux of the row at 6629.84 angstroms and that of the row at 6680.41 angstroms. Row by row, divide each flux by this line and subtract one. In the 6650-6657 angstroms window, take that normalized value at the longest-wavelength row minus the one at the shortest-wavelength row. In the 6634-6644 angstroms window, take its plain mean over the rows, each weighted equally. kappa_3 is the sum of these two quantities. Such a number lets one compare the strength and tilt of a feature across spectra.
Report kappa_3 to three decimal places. 0.206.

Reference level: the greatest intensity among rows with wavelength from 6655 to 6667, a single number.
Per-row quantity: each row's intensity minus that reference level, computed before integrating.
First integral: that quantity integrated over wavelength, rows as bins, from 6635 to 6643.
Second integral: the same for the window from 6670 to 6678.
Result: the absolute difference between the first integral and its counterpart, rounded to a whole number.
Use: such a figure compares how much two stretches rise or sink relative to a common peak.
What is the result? 3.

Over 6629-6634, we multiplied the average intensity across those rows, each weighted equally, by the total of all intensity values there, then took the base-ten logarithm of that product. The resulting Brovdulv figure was 1.62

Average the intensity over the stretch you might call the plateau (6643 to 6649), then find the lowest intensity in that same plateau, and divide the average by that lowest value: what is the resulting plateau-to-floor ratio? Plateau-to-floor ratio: 1.08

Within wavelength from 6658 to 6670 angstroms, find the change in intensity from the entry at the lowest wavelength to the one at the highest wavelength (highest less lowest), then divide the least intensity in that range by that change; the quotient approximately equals -33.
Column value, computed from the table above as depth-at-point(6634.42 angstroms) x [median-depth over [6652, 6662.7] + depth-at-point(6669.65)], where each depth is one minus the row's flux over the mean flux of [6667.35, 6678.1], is 0.012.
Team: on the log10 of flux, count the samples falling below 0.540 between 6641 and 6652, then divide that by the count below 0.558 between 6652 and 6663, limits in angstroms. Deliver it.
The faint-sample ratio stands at 0.33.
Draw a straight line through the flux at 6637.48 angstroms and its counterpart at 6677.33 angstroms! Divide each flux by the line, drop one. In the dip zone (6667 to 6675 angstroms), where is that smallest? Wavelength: 6668.12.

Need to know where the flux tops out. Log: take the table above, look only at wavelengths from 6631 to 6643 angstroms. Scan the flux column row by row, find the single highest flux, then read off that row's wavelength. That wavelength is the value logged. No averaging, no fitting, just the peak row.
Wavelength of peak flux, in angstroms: 6635.95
